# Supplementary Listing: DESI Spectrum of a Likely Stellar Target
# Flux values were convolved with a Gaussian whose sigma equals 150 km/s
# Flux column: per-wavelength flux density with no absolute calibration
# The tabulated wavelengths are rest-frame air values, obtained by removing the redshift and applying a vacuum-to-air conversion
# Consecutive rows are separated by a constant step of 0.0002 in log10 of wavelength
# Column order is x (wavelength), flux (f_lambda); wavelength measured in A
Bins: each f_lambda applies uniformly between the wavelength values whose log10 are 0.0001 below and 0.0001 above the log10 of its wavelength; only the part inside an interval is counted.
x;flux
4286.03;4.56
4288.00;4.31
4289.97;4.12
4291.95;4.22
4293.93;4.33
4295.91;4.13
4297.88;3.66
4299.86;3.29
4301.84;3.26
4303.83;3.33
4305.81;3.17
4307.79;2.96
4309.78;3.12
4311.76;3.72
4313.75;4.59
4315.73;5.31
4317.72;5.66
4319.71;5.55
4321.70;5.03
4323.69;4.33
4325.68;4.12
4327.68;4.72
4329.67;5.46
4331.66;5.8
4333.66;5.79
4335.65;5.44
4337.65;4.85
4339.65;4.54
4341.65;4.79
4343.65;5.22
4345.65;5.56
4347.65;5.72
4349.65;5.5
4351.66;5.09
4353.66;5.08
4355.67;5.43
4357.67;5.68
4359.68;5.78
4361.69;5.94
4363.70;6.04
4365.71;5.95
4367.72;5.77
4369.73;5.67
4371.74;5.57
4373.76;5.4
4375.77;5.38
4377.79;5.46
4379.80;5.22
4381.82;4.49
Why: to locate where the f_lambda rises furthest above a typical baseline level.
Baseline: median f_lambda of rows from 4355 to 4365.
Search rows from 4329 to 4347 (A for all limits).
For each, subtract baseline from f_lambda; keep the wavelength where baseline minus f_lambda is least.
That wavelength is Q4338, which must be 4331.66 A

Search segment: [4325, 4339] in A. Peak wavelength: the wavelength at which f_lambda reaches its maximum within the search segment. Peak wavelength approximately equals 4331.66 A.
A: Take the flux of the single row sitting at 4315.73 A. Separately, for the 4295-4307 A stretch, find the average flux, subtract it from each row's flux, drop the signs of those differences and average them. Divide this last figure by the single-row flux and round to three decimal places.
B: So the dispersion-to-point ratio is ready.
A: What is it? 0.053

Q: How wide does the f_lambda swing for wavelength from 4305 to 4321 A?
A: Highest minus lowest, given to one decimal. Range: 2.7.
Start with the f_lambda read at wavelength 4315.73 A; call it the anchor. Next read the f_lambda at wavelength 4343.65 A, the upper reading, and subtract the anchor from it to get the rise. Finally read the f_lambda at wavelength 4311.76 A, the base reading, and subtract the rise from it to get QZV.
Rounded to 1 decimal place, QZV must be 3.8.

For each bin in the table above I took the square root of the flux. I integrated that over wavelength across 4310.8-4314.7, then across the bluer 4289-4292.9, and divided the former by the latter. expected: 1.00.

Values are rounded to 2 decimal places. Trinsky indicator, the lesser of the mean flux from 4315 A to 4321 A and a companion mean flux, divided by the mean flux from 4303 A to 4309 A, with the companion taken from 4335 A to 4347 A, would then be 1.61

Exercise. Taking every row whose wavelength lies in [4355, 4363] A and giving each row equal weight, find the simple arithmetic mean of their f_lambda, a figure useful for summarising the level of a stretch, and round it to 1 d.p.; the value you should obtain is 5.7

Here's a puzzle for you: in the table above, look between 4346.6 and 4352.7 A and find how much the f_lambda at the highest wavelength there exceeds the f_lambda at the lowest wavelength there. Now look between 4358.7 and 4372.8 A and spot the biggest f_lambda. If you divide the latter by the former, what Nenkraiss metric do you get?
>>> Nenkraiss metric -10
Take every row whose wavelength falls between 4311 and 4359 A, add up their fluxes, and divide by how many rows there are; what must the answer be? 5.1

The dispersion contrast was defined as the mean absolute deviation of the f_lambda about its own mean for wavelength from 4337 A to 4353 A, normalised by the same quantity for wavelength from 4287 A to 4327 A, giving 0.54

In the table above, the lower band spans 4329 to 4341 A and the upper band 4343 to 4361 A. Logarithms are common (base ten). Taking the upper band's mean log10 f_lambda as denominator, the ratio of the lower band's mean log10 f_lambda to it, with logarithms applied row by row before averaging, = 0.98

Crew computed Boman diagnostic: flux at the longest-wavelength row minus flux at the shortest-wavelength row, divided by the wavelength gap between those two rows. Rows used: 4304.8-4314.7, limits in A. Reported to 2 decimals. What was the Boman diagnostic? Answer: 0.18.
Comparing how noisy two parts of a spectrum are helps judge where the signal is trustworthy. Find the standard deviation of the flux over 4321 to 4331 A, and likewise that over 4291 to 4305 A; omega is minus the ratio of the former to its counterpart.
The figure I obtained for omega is -1.1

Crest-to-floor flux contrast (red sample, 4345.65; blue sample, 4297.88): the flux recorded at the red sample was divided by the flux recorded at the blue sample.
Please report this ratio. 1.52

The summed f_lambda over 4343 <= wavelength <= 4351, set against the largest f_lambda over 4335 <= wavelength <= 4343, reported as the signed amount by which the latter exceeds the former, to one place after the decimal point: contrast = -16.6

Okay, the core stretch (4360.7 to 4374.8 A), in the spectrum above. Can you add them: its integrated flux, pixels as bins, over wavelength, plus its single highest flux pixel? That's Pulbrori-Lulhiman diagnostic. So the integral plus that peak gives 87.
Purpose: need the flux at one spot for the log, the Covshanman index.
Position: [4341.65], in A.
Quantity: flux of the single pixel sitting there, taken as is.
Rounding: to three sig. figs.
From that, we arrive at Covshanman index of 4.79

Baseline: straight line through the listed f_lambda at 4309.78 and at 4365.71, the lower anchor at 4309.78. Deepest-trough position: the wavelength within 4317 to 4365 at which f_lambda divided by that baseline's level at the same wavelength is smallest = 4353.66 A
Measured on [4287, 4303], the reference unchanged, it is 4301.84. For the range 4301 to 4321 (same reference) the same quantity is 4307.79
